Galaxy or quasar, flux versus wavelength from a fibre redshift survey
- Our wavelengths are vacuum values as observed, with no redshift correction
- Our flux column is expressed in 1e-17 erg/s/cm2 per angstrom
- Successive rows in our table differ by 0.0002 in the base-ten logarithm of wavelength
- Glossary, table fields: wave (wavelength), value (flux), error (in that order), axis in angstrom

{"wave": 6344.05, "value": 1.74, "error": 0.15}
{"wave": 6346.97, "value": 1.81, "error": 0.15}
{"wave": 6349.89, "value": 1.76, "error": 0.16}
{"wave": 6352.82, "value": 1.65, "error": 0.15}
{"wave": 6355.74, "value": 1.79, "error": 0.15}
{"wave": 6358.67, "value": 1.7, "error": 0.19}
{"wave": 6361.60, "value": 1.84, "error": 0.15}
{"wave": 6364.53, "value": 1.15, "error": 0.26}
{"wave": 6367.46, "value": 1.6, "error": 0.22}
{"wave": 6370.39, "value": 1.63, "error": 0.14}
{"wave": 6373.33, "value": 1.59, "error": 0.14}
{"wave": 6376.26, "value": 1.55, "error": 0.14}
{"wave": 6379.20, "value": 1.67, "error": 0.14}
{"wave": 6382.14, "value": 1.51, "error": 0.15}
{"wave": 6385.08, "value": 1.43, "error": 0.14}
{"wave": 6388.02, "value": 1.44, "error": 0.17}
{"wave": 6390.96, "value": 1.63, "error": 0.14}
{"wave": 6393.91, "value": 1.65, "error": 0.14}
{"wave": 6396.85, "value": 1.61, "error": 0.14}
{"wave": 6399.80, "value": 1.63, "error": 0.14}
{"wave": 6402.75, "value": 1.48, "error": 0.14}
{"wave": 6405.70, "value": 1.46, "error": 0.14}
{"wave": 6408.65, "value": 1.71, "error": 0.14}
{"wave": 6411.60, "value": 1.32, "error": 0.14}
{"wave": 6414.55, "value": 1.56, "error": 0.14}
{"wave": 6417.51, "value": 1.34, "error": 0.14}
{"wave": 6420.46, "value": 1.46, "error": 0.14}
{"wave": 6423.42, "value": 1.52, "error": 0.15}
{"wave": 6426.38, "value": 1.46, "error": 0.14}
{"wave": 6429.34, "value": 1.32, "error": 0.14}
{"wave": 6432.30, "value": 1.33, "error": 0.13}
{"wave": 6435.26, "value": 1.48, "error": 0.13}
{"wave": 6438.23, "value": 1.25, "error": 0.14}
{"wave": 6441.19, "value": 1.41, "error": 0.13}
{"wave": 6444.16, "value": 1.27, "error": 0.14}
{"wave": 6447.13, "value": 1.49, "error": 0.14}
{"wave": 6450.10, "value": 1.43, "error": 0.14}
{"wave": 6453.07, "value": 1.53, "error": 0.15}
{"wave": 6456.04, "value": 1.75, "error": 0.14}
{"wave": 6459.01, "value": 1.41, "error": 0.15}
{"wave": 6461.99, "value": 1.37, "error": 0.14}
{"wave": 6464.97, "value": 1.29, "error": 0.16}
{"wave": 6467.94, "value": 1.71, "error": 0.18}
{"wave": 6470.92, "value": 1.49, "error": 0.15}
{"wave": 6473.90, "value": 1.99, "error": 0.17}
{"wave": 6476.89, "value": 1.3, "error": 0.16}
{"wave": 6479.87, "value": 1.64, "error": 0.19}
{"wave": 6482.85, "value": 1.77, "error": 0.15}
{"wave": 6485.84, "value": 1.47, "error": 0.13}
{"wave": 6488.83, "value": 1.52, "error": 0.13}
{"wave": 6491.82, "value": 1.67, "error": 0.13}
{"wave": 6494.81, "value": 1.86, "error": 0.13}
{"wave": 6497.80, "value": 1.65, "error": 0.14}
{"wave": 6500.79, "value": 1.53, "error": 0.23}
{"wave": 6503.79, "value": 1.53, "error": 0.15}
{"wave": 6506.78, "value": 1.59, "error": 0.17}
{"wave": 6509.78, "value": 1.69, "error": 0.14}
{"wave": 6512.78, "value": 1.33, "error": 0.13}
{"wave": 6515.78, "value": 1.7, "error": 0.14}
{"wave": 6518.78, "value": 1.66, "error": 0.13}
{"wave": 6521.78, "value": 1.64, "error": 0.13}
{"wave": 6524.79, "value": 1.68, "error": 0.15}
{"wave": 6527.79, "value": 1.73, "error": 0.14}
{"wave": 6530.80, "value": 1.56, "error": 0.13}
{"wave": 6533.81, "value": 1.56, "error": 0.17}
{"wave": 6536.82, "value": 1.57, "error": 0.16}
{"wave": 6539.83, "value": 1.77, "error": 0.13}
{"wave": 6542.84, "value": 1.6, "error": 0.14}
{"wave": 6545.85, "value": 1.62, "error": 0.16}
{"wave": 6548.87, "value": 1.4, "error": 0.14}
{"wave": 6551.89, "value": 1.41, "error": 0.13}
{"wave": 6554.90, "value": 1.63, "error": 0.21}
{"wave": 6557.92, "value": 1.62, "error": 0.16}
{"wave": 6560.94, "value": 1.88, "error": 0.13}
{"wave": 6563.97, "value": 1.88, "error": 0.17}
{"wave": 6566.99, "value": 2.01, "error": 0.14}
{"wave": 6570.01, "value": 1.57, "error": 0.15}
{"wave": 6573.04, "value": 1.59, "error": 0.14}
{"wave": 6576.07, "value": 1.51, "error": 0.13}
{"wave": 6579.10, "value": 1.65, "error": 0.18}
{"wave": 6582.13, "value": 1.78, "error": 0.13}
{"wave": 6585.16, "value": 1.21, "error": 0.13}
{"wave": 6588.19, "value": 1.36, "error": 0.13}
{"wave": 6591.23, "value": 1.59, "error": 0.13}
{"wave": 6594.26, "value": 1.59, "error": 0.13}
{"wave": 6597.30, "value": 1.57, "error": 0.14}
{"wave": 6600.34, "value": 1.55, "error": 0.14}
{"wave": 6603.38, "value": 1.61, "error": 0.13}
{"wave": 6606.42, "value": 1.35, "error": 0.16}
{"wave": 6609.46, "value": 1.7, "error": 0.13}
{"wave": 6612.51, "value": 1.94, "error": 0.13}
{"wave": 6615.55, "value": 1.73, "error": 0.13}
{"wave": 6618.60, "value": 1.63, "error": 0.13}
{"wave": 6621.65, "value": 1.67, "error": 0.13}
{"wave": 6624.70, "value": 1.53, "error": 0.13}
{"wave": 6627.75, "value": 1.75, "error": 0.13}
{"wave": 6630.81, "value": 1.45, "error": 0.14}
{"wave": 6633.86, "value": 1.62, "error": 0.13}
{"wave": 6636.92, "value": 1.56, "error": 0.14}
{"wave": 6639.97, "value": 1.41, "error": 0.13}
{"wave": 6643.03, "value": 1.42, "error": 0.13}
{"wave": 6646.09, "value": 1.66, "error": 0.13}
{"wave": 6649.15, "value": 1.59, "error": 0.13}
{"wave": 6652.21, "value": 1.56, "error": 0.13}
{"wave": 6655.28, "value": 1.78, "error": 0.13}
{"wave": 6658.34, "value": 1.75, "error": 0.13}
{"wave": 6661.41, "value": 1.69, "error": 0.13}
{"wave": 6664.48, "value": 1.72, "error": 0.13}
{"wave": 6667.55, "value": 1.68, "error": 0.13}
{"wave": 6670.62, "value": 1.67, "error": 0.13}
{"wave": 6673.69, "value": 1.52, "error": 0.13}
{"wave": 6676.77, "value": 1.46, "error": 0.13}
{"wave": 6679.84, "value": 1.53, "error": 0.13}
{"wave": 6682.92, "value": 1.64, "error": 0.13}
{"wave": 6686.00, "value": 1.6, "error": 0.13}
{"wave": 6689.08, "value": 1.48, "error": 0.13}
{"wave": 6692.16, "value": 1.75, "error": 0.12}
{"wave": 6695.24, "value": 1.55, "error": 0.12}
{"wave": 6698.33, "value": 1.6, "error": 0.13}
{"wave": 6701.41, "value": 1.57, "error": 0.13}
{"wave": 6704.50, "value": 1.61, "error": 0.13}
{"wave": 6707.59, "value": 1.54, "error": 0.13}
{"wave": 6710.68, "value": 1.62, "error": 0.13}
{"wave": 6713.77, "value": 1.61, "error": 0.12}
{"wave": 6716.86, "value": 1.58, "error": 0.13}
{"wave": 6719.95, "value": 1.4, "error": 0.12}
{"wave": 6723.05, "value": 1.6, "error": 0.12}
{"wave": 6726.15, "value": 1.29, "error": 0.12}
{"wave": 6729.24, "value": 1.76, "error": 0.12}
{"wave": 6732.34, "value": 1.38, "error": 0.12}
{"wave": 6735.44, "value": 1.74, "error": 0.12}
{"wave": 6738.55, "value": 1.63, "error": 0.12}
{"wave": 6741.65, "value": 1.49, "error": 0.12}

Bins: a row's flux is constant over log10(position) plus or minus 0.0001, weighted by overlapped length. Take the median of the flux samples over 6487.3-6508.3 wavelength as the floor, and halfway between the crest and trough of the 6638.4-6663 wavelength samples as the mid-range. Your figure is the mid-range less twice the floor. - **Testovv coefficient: -1.6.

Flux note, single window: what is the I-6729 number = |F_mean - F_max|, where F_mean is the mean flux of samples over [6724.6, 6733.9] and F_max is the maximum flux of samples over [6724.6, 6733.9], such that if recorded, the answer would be 0.28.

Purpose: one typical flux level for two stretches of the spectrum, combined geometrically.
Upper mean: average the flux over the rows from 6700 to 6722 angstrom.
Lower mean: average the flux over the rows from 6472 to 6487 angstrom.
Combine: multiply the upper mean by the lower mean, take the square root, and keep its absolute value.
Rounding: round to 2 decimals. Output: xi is 1.60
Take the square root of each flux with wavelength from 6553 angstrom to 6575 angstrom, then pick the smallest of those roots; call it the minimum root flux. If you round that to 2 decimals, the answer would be 1.25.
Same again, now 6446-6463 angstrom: 1.17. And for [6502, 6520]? 1.15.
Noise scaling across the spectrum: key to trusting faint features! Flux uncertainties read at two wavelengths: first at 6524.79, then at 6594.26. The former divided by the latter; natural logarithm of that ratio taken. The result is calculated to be 0.14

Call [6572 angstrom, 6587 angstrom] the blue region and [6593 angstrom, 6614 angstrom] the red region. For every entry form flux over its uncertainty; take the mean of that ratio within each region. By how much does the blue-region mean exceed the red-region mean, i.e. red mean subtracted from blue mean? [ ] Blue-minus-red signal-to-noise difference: -0.9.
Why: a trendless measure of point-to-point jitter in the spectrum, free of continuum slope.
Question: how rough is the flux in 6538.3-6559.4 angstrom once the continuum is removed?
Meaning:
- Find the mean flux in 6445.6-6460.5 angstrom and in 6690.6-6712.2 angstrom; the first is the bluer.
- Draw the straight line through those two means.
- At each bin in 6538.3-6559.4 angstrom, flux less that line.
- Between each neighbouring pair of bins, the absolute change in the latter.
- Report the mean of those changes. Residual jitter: 0.108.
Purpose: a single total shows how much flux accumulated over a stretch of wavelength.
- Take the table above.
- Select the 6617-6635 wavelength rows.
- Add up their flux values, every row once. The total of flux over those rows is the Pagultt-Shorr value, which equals 10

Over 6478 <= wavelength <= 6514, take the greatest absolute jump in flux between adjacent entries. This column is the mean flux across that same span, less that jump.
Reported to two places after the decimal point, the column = 1.24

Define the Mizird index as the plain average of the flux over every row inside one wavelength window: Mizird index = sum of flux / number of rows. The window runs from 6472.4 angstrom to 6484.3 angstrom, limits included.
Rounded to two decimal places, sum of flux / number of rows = 1.67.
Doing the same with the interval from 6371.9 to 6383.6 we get 1.58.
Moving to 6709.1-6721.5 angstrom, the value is 1.55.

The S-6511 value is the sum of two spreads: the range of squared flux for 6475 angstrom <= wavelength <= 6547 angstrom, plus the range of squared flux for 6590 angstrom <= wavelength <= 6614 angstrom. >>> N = 3.7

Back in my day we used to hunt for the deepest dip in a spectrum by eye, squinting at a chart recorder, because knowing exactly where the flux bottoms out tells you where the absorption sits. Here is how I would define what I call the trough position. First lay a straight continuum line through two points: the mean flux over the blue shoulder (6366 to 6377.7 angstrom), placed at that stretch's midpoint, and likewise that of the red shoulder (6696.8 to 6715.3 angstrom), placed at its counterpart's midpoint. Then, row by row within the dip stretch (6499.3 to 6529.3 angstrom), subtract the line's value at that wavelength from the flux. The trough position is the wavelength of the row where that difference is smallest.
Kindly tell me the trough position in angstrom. 6512.78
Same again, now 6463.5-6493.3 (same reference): 6464.97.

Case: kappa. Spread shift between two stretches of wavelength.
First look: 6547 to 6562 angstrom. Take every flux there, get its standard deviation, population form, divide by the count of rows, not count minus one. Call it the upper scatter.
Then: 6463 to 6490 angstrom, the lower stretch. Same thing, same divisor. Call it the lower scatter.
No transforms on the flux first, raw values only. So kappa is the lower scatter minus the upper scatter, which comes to 0.038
